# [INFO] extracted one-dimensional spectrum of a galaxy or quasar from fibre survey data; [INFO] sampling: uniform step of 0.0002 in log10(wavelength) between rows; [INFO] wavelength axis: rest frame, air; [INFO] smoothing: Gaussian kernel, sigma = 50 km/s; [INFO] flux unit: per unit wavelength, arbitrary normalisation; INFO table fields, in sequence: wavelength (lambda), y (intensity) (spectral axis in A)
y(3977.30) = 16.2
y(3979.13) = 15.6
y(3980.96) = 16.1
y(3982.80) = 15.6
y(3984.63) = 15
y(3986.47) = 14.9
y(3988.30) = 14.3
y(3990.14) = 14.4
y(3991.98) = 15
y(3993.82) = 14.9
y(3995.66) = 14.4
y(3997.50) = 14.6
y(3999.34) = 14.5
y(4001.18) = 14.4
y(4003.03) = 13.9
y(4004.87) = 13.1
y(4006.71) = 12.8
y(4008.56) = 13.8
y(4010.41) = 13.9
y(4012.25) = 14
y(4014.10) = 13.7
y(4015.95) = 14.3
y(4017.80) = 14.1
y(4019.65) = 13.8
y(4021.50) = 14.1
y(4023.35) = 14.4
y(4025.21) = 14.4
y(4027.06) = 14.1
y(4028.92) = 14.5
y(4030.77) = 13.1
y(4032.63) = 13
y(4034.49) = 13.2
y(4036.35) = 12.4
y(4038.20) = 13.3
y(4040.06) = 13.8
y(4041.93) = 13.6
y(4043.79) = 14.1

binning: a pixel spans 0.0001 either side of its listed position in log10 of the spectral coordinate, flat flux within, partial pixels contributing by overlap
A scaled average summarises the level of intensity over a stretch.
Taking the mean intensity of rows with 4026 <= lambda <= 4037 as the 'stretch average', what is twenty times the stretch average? 268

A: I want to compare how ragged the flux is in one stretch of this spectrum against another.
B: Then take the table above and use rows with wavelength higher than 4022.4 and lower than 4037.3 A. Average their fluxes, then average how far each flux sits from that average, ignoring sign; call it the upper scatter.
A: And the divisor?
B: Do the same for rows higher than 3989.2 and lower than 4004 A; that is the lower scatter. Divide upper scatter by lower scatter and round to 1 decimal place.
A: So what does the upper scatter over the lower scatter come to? 3.0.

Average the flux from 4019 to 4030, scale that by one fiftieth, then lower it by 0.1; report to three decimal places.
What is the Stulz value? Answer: 0.184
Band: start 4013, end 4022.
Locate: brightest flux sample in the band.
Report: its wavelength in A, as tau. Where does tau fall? 4015.95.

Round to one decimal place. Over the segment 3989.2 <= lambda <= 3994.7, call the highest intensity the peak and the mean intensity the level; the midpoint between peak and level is 14.9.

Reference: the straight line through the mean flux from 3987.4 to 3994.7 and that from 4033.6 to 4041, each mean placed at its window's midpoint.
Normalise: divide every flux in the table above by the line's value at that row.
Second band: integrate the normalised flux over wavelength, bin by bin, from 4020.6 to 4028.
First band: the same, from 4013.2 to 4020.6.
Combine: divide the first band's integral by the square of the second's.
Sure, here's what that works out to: 0.124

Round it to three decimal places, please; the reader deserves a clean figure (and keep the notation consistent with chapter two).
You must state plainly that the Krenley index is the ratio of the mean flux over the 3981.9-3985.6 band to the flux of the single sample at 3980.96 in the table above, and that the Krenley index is 0.950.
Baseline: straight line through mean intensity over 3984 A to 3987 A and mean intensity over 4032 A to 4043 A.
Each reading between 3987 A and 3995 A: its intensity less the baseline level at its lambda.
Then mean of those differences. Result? -0.1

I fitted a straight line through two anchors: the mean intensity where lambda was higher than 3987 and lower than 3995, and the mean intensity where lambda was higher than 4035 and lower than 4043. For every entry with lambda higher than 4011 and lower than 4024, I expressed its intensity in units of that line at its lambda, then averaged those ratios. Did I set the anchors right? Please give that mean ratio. 1.01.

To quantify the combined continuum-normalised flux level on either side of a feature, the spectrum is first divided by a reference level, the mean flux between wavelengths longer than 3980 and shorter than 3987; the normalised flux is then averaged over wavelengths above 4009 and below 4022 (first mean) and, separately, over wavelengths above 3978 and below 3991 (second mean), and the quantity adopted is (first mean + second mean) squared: 3.57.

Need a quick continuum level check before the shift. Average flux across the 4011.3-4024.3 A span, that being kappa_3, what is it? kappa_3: 14.1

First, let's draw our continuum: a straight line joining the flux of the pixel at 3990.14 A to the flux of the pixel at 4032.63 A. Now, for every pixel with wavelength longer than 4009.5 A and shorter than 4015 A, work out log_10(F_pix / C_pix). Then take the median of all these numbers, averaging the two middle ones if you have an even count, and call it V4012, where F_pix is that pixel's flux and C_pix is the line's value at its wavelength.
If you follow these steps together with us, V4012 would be 0.005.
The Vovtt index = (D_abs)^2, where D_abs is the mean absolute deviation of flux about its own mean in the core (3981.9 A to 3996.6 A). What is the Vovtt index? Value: 0.11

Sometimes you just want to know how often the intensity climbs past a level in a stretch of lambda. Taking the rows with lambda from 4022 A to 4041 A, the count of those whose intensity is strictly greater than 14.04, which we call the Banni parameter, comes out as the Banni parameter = 4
